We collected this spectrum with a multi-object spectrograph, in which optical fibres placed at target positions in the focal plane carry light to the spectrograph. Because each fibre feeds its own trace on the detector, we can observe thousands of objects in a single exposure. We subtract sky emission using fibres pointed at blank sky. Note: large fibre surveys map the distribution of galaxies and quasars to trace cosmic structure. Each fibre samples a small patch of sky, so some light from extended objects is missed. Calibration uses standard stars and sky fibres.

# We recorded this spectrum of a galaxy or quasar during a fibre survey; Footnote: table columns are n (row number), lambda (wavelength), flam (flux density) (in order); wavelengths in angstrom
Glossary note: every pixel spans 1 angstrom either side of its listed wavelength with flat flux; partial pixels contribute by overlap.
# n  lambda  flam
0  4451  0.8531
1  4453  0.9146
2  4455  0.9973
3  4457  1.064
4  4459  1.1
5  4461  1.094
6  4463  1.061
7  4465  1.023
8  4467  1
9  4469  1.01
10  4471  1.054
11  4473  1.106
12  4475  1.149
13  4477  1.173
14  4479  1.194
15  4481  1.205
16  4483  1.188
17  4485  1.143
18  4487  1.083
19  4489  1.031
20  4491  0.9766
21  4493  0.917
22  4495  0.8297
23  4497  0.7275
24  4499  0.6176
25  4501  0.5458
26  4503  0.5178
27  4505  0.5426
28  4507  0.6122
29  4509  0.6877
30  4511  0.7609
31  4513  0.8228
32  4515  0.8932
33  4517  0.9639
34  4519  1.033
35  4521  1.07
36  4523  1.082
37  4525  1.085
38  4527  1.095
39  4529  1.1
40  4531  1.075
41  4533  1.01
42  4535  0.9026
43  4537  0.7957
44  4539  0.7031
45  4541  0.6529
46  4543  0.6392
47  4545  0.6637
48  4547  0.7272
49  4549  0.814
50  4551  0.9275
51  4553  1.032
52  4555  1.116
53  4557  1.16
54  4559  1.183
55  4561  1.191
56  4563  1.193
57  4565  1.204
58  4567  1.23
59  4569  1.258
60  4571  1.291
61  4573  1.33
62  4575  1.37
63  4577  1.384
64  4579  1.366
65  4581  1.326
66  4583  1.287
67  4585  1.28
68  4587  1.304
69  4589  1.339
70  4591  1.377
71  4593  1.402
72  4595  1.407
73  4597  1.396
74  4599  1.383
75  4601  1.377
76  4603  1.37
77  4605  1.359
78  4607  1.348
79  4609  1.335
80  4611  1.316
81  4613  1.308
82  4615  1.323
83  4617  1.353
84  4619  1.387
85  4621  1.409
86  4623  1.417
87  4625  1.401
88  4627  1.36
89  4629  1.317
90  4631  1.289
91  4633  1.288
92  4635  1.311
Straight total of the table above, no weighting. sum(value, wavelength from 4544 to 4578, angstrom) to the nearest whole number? 19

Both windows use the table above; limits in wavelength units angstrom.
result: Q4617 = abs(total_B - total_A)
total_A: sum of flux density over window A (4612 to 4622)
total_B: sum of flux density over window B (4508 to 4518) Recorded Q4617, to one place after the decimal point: 2.7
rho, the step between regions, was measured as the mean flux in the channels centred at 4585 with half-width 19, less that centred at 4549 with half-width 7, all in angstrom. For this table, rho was 0.50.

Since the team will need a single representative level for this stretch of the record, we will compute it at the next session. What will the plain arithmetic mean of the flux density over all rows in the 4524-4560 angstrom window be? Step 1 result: 0.93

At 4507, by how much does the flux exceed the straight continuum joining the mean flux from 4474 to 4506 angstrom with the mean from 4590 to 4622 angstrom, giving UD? -0.38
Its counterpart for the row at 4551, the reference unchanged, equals -0.23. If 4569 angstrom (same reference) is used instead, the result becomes 0.03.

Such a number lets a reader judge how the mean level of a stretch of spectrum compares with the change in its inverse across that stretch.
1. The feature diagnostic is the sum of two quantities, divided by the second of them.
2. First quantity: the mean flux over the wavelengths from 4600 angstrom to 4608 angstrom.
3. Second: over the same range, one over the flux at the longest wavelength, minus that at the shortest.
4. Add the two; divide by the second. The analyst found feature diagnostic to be 88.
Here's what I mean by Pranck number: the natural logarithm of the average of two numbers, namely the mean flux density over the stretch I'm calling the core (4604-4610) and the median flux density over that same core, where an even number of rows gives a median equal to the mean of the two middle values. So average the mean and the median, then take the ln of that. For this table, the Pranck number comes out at 0.30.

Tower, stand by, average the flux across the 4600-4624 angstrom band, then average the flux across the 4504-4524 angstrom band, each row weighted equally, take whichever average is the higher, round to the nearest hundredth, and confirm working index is 1.36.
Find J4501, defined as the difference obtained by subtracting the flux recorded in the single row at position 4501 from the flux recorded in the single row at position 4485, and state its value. 0.6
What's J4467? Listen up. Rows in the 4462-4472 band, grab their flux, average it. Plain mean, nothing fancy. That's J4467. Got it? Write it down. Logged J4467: 1.0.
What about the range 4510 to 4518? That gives 0.9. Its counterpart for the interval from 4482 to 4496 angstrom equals 1.0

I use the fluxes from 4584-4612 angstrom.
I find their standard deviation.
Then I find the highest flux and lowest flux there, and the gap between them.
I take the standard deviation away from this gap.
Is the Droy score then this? 0.09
